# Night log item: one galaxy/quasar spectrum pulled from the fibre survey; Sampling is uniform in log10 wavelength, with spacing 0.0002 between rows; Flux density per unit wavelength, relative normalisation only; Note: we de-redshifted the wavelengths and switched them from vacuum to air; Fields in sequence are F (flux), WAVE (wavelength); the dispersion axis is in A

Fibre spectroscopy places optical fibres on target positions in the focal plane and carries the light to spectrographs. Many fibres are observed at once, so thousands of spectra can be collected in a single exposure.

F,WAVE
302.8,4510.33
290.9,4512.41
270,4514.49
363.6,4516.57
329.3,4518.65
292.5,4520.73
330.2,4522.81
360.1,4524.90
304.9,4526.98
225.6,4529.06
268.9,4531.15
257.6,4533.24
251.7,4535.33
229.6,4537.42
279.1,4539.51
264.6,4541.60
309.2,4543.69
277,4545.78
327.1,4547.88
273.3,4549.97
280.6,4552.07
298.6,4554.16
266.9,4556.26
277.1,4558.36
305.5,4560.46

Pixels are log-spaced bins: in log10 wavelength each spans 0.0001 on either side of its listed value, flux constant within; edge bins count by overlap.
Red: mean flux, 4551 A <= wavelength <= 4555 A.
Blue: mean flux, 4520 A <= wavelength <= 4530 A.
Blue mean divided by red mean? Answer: 1.05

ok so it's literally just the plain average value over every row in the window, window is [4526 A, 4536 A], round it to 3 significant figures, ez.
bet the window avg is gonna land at 262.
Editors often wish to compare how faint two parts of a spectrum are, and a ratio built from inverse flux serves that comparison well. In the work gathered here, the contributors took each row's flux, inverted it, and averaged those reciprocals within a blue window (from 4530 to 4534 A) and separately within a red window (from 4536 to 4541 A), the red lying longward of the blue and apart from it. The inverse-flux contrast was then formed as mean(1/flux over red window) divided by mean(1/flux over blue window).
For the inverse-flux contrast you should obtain 1.04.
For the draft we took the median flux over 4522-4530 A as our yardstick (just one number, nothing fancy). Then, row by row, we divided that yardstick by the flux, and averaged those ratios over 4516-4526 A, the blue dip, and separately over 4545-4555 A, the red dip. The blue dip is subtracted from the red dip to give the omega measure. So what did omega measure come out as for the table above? 0.14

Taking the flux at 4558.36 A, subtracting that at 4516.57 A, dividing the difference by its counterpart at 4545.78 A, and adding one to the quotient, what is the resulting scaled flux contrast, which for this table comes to 0.69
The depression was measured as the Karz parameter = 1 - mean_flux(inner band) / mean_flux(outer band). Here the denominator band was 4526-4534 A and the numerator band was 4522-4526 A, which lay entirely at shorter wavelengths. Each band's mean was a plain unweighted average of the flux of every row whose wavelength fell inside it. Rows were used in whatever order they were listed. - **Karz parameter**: -0.31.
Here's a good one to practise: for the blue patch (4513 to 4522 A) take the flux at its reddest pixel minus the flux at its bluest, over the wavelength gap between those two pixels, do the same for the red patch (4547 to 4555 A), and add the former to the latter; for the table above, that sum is -0.9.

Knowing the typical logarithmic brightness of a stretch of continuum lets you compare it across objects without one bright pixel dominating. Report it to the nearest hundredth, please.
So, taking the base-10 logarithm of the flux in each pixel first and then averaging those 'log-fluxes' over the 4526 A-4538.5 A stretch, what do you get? 2.41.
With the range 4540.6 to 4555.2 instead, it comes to 2.46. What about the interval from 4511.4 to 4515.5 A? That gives 2.45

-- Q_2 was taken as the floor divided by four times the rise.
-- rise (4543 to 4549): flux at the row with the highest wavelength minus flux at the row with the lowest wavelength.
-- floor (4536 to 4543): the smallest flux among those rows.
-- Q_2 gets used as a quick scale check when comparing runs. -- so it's 3.2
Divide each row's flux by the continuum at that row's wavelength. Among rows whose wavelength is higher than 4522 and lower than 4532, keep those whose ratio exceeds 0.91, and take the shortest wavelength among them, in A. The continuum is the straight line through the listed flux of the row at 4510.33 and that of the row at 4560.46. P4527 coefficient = 4522.81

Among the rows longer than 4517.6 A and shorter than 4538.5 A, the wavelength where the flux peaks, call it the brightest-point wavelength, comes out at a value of 4524.90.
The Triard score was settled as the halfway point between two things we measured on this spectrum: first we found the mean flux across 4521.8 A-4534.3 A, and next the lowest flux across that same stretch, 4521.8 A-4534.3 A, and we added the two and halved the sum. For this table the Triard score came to 258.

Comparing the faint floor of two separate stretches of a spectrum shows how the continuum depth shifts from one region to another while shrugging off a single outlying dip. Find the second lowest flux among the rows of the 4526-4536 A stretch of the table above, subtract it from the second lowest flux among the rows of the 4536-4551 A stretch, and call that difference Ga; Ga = 13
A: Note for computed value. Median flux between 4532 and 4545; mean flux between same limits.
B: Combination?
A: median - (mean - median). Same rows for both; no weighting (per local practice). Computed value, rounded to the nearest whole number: 257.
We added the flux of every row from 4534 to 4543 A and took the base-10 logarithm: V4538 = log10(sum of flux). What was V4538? 3.01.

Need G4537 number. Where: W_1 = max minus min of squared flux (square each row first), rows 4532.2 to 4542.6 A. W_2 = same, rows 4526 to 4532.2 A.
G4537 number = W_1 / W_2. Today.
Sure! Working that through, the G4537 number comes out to 0.60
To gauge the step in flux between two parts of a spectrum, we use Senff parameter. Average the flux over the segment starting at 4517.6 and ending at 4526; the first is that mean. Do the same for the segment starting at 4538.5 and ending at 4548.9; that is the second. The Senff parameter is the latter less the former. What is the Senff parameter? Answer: -37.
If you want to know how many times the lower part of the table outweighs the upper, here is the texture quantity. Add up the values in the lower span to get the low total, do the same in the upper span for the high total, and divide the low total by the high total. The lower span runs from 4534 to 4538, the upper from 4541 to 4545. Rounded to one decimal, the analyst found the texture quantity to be 0.8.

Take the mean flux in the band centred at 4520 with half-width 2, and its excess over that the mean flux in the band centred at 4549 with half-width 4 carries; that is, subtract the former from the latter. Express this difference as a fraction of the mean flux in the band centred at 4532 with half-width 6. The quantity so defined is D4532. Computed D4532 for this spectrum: -0.08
